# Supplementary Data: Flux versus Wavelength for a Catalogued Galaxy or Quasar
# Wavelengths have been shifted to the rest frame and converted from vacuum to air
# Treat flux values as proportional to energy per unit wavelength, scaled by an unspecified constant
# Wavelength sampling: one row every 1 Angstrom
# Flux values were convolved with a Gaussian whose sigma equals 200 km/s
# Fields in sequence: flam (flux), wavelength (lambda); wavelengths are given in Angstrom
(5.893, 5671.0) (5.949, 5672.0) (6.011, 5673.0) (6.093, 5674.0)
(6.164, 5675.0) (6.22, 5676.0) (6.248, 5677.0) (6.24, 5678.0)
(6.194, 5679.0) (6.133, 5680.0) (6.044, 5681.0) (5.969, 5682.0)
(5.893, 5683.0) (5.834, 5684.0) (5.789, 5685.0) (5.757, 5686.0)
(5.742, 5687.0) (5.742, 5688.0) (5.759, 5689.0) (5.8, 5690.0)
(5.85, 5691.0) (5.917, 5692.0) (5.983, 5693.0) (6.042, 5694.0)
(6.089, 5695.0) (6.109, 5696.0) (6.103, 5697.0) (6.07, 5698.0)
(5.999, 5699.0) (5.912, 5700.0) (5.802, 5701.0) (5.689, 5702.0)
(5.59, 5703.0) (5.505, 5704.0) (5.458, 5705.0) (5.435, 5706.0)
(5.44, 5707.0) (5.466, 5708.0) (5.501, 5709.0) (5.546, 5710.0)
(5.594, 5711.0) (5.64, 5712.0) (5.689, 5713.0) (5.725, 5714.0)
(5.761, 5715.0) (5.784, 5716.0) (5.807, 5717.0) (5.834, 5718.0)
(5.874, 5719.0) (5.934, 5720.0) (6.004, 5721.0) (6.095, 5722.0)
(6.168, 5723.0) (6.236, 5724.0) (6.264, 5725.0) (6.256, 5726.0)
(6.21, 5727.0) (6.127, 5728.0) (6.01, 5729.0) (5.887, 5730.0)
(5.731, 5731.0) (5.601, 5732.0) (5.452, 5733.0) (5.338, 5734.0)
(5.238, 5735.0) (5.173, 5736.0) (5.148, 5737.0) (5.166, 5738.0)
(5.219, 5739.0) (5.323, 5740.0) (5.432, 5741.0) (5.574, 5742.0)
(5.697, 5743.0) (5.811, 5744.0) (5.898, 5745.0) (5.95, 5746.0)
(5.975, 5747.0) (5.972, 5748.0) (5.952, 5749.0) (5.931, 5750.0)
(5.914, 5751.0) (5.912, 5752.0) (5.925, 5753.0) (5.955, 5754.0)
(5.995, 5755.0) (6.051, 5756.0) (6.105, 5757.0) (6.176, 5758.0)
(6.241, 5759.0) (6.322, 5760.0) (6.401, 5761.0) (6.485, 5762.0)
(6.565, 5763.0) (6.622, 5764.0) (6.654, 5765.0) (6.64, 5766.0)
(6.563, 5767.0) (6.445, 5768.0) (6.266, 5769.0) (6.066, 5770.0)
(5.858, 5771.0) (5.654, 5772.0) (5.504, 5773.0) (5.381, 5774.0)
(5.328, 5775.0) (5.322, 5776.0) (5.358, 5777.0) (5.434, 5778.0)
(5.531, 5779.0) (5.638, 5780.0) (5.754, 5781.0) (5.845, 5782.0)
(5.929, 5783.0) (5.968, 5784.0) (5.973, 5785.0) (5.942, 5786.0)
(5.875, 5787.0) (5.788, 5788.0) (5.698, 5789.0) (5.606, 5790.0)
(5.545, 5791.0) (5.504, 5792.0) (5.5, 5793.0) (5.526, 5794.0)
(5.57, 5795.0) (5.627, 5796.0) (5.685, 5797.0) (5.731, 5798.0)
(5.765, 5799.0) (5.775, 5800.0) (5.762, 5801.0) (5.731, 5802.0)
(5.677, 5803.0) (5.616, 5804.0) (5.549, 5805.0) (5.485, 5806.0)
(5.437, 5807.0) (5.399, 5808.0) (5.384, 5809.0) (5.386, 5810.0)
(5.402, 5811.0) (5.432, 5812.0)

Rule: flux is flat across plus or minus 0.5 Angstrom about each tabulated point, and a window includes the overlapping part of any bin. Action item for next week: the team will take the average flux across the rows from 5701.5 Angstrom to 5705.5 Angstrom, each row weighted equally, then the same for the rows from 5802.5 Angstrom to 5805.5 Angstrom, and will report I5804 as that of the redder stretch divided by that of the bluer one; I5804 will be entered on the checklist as 1.010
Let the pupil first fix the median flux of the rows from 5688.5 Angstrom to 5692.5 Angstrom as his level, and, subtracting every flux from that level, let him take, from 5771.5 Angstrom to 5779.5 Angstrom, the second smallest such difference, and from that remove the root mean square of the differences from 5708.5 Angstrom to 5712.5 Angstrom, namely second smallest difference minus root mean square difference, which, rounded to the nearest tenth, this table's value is 0.0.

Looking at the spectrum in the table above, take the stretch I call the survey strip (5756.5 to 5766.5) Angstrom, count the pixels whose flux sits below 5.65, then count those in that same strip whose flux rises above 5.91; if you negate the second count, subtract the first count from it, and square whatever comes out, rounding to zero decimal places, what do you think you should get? 100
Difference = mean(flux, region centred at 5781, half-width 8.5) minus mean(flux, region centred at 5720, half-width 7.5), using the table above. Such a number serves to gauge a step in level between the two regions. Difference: -0.31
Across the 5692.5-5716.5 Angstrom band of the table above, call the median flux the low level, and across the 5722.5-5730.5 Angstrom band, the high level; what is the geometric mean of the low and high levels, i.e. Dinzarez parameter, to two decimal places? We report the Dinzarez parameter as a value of 5.94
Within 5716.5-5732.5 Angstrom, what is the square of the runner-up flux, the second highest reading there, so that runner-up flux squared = 39.1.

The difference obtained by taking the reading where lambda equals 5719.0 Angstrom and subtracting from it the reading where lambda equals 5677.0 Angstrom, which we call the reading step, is -0.37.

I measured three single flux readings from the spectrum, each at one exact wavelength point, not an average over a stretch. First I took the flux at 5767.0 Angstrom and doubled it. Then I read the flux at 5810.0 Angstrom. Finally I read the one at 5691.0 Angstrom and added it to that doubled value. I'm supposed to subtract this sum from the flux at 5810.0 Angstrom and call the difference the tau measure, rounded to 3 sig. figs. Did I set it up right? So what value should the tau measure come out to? -13.6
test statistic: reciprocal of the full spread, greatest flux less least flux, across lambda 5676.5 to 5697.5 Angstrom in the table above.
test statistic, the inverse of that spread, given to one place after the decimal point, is 2.0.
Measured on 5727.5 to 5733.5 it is 1.5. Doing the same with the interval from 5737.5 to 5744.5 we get 1.6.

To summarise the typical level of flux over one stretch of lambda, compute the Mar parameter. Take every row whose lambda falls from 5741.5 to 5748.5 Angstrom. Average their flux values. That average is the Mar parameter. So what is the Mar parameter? 5.84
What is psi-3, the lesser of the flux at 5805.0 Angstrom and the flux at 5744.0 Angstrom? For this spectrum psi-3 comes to 5.5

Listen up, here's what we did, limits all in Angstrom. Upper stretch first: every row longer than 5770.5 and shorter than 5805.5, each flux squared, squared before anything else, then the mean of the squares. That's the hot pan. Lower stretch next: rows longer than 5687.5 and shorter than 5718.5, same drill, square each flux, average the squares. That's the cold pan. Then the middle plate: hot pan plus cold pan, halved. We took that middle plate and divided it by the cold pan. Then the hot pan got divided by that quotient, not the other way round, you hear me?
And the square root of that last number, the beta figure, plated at 5.71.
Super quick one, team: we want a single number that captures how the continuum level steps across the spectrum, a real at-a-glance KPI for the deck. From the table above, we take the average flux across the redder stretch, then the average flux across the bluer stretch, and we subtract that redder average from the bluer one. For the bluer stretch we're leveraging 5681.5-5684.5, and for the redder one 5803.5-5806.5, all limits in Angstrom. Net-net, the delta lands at 0.3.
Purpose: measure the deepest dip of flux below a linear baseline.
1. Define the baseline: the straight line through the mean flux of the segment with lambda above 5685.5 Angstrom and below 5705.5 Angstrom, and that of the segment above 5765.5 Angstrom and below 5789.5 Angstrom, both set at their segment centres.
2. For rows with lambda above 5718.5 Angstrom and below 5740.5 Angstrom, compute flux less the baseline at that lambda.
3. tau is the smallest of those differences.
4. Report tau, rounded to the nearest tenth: -0.7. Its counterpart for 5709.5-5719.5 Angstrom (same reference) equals -0.3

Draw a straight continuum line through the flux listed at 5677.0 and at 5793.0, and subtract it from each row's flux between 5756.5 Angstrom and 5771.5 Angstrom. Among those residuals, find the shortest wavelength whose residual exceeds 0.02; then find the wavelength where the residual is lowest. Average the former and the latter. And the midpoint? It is 5764.0 Angstrom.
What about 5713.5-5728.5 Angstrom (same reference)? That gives 5717.5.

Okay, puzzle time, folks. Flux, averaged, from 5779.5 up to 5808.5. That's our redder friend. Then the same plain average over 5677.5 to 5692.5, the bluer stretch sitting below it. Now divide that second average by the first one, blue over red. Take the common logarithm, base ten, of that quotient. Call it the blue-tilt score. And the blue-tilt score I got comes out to 0.02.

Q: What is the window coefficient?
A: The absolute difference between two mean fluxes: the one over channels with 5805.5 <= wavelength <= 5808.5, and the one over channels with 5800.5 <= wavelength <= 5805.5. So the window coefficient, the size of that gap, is 0.23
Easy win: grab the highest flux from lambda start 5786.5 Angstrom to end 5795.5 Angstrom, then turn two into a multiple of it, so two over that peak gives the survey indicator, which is 0.340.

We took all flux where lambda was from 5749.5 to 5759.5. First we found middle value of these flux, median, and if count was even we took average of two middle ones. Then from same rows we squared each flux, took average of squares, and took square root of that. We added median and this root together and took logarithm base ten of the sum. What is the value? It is 1.08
